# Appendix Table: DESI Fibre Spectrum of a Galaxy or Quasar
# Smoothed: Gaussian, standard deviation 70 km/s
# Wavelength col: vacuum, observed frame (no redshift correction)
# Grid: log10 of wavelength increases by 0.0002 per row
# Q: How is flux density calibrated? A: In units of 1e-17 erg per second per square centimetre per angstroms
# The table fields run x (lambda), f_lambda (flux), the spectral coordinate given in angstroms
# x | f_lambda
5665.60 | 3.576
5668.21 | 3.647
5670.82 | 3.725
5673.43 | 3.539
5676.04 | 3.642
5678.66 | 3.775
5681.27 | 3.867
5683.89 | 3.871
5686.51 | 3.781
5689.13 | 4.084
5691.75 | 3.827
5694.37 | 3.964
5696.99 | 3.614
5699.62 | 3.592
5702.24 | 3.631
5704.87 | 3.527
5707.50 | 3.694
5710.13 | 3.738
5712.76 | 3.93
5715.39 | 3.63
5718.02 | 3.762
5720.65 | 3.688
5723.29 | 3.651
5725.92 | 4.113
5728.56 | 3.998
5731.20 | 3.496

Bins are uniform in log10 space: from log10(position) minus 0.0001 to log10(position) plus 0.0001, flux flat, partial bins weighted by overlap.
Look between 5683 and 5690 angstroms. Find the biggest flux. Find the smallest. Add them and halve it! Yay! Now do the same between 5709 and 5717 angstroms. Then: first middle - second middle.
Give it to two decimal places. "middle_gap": 0.15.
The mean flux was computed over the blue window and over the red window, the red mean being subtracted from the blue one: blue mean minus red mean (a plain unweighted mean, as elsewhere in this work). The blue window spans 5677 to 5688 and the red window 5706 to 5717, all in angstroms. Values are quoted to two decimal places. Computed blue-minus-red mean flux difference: 0.08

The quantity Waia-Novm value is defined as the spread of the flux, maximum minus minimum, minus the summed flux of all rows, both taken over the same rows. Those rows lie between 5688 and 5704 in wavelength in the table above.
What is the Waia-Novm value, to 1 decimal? -22.2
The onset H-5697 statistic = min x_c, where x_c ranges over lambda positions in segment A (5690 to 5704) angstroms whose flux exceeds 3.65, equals 5691.75 angstroms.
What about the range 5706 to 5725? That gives 5707.50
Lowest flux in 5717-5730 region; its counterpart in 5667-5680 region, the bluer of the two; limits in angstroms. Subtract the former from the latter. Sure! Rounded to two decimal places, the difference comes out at -0.11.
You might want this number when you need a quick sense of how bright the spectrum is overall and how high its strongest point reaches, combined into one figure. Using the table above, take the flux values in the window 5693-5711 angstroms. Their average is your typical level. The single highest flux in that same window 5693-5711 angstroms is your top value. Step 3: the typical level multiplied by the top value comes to 14.6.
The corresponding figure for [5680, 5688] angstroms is 14.9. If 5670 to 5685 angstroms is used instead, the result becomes 14.5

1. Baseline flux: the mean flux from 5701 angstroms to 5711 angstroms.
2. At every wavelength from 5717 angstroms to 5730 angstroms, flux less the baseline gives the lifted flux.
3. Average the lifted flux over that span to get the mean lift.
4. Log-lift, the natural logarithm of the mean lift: -1.6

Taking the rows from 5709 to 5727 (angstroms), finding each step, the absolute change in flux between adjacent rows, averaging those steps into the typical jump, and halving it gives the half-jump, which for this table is 0.100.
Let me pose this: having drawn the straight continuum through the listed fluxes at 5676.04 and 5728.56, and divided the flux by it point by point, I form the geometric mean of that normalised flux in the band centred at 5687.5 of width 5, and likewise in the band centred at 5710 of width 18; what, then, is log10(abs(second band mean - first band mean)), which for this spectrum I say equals -1.00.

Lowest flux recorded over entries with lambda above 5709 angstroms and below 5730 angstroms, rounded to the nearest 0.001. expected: 3.630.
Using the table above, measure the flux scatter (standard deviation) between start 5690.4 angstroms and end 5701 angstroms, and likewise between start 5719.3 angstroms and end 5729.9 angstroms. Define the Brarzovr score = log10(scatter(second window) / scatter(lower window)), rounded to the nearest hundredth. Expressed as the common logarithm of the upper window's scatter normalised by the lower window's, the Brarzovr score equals 0.11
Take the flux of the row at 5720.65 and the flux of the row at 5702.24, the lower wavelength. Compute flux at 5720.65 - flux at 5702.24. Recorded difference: 0.06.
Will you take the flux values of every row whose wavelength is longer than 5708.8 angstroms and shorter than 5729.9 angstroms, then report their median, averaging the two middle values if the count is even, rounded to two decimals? 3.75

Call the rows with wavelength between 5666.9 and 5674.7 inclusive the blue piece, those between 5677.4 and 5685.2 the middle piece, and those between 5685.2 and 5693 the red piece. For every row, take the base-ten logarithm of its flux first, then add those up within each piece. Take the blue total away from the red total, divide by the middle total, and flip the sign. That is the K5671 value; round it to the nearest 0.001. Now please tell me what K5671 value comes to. -0.051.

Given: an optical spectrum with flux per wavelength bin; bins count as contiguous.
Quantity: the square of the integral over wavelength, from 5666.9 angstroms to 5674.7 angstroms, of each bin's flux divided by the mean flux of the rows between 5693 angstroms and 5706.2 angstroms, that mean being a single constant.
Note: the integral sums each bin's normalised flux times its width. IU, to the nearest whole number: 60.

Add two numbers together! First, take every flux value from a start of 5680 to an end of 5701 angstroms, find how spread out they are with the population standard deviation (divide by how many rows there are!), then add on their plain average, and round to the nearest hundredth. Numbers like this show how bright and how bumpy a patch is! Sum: 3.98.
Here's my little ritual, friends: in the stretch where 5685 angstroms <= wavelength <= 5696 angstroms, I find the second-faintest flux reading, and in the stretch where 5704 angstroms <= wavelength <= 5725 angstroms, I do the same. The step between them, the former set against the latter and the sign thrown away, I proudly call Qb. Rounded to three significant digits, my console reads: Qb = 0.197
